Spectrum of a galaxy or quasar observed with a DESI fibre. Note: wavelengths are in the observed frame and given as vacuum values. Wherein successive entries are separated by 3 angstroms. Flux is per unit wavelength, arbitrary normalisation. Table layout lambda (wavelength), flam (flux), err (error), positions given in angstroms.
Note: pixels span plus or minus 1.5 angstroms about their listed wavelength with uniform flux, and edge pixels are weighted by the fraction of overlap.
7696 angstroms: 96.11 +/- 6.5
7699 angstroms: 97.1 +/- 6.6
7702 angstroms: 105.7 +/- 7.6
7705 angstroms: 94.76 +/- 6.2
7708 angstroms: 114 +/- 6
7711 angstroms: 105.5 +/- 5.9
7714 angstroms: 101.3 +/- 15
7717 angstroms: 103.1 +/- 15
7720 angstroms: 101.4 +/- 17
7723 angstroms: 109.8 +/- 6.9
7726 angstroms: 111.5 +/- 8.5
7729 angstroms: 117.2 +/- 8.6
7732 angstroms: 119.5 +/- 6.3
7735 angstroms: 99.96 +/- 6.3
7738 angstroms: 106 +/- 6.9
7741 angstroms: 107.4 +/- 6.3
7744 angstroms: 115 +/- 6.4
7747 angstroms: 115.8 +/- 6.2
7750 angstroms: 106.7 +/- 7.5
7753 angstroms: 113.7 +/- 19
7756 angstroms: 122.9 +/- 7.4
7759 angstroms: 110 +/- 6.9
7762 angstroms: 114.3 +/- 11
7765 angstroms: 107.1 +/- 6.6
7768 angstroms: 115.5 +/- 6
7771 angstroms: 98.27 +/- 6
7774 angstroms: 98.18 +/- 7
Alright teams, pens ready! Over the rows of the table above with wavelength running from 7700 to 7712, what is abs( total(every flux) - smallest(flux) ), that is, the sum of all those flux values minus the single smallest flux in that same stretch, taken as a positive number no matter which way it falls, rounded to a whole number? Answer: 325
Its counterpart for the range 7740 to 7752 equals 338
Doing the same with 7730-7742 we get 333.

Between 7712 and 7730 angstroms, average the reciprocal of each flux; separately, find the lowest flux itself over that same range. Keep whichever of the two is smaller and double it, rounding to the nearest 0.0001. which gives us 0.0187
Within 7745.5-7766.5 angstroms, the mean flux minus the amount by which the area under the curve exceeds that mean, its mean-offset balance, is -2146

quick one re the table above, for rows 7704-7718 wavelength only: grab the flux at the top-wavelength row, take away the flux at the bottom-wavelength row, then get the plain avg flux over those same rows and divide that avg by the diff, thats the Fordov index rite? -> 12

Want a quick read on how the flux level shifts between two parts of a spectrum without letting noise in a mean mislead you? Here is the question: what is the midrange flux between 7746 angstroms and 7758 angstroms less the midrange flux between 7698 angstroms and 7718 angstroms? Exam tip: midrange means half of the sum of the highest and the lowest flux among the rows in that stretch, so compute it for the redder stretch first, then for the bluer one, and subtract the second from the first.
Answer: 10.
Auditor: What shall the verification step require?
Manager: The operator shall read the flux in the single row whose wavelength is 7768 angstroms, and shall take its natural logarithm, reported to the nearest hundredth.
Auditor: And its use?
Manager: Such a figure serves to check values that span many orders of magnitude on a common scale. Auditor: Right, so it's 4.75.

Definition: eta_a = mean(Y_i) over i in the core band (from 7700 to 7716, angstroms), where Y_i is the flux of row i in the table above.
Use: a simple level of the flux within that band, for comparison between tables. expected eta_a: 104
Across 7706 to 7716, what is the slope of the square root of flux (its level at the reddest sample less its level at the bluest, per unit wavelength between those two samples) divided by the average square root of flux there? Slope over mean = -0.010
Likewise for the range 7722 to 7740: -0.001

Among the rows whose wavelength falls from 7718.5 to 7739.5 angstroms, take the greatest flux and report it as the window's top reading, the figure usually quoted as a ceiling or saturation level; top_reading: 119.5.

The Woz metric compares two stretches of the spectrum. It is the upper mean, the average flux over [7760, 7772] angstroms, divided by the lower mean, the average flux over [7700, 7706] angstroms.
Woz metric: 1.09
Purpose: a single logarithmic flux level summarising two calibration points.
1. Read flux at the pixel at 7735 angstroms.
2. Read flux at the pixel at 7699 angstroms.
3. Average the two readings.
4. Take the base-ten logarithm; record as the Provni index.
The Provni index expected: 1.99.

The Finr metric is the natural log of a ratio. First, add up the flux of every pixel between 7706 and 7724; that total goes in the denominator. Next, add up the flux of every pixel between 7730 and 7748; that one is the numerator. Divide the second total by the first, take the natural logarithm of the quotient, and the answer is 0.044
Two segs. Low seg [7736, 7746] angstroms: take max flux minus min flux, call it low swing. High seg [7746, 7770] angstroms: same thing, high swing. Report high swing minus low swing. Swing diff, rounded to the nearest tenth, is 7.2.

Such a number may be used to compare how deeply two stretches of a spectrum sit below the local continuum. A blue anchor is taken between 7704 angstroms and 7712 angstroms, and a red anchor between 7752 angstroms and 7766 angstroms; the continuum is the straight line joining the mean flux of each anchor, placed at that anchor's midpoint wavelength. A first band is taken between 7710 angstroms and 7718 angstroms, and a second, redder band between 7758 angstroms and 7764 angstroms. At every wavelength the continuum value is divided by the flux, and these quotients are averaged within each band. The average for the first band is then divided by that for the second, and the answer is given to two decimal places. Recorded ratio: 1.01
